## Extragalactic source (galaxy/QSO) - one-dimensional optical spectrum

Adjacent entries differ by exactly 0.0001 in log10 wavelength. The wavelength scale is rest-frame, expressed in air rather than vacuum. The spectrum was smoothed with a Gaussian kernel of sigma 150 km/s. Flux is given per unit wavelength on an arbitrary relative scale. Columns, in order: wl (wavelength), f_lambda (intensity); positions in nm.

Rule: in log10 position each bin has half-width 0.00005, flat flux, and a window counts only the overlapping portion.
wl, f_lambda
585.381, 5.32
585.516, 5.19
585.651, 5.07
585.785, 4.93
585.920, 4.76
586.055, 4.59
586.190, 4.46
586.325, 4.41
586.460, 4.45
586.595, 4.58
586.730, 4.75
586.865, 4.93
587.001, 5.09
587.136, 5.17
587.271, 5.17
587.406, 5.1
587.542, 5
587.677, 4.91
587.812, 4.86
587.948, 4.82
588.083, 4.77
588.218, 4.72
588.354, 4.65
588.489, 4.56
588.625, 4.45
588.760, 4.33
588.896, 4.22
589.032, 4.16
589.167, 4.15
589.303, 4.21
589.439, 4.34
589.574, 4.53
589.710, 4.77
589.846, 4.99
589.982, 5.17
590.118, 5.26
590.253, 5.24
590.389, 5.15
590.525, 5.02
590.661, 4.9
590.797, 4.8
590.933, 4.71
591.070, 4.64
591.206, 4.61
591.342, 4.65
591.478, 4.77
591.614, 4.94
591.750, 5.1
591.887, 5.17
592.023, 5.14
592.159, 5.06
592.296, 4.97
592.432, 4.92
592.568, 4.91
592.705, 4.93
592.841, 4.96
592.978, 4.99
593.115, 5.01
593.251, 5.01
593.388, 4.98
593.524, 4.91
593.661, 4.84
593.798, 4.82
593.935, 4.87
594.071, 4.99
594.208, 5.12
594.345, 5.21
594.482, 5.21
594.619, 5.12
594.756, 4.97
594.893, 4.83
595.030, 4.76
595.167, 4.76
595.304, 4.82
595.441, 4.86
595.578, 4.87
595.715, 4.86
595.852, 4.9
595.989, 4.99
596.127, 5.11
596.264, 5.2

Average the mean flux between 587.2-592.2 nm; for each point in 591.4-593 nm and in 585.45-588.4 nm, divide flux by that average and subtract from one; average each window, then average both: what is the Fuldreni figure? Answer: -0.027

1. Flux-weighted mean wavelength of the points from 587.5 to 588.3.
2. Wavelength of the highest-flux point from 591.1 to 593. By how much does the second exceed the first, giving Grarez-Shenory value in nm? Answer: 4.01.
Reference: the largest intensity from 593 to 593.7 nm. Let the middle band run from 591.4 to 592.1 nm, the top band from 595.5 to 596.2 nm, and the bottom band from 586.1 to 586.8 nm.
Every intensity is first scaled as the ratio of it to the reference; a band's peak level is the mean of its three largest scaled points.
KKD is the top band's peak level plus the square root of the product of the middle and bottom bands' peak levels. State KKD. 1.97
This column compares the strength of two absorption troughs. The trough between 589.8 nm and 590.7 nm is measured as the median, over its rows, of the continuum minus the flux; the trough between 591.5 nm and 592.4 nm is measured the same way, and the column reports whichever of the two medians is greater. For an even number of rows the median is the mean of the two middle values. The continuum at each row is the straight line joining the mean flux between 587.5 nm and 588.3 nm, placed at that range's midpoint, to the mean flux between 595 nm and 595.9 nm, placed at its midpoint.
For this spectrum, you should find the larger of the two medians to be -0.24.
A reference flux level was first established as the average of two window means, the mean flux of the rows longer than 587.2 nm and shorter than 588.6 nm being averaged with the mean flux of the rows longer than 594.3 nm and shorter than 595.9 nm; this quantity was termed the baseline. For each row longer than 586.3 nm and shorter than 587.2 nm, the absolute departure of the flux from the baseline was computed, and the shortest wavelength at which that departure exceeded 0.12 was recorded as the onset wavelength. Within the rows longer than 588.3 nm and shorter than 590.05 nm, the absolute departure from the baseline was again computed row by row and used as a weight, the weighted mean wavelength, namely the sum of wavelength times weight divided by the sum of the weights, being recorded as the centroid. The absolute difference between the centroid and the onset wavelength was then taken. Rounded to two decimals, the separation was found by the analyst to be 2.77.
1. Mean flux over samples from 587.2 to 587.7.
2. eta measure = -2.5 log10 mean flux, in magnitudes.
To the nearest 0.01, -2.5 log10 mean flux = -1.76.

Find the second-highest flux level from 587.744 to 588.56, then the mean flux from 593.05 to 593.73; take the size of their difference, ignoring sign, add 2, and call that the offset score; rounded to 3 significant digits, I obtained 2.13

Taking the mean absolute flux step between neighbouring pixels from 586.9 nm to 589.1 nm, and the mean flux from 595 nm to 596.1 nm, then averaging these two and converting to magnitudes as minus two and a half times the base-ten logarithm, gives -0.98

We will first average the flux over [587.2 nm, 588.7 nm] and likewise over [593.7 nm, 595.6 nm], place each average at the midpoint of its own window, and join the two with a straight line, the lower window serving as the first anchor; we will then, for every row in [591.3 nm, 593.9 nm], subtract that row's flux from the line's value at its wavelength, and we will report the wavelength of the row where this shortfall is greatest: 591.342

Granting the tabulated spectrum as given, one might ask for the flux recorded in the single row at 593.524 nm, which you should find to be 4.91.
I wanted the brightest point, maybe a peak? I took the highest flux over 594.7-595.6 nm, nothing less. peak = 4.97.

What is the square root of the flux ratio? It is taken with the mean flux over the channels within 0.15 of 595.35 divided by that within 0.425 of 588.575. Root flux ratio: 1.04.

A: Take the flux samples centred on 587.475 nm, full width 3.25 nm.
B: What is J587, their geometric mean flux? 4.70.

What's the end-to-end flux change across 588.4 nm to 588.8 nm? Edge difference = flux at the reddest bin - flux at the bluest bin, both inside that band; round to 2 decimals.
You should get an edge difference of -0.23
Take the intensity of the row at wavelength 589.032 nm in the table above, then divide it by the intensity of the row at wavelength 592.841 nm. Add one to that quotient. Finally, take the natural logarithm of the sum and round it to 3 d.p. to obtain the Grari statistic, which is 0.609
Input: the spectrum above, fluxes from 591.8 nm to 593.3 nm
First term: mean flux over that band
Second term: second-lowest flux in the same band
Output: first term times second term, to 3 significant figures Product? 24.6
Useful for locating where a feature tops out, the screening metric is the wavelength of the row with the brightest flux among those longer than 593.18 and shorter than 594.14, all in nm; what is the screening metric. 593.251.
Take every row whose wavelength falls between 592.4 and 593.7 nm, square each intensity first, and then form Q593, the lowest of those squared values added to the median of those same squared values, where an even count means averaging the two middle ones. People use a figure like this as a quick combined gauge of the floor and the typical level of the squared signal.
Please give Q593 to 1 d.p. 47.9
